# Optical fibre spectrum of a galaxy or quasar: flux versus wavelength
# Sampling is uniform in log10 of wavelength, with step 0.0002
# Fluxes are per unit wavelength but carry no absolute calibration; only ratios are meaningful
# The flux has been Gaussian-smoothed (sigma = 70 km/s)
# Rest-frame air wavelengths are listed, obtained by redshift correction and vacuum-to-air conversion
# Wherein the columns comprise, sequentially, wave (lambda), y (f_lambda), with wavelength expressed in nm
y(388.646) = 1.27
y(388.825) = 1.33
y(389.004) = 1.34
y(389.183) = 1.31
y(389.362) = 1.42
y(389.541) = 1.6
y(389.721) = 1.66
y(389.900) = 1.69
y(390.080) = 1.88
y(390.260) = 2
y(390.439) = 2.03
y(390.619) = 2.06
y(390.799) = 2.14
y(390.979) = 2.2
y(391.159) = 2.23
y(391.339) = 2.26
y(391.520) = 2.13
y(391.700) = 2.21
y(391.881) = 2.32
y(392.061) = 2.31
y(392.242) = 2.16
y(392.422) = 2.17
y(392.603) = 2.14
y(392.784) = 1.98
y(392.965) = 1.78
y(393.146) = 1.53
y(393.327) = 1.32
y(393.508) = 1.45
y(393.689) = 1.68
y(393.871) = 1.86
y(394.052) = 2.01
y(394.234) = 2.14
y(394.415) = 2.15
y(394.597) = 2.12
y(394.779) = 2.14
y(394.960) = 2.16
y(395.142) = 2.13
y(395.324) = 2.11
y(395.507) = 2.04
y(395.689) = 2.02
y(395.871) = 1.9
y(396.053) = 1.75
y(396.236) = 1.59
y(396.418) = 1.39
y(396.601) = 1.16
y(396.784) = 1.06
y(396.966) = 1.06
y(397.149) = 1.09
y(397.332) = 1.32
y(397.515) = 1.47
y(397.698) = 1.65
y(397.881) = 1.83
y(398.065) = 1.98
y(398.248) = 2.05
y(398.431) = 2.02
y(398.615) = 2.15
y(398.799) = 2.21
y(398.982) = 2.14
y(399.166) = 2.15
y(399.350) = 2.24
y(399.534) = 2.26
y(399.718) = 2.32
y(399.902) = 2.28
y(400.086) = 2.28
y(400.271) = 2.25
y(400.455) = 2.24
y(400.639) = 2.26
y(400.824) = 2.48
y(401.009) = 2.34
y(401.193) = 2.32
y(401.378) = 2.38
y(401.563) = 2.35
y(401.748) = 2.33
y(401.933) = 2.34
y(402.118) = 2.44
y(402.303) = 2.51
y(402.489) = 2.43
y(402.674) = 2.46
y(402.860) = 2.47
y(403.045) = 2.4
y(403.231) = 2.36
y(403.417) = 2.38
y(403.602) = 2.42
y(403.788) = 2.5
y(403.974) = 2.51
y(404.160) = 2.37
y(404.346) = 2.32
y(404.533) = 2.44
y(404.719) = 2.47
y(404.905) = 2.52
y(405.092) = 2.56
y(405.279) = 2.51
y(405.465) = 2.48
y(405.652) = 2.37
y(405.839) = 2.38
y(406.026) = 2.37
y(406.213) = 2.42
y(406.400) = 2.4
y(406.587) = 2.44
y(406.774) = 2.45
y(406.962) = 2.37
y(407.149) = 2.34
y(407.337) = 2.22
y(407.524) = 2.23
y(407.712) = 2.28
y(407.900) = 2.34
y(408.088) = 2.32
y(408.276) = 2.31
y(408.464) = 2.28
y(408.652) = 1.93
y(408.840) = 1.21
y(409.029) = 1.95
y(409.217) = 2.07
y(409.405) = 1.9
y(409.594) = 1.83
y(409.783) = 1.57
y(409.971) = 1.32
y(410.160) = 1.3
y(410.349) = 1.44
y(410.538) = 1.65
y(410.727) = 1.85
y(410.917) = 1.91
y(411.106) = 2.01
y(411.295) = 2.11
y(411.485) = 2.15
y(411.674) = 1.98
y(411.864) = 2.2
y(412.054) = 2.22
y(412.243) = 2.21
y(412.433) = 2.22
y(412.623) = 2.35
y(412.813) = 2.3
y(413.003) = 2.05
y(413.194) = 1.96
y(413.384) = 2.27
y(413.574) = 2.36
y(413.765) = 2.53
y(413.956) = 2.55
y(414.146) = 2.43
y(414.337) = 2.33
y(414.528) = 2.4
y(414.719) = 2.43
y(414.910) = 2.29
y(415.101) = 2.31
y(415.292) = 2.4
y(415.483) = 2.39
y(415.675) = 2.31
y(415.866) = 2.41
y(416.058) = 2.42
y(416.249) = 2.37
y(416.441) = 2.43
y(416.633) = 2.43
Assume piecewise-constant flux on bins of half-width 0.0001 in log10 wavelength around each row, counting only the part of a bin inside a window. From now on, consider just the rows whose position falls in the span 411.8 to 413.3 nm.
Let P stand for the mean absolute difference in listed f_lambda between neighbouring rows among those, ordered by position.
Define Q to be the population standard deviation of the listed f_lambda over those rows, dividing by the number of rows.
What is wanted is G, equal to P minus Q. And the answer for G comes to -0.039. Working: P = 0.080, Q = 0.119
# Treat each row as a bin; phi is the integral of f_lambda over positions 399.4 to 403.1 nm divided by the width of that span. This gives 2.36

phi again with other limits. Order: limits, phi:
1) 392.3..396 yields 1.94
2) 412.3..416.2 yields 2.33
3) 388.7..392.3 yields 1.91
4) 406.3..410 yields 2.10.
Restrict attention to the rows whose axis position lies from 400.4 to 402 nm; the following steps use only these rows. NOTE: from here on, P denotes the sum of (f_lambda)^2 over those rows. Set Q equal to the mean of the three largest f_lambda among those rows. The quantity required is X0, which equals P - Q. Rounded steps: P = 49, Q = 2.40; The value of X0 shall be 47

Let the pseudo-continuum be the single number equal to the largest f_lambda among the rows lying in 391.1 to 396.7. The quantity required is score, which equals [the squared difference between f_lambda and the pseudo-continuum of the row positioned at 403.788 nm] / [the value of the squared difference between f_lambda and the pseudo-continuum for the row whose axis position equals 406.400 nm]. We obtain 5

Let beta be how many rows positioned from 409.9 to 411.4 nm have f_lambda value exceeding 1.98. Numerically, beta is 2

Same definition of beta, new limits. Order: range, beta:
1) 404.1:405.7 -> 9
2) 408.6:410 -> 1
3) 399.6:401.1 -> 8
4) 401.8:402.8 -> 5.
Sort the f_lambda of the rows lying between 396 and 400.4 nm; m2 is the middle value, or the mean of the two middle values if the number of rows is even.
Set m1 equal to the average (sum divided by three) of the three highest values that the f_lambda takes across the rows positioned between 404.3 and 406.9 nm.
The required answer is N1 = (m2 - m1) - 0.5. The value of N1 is -1.03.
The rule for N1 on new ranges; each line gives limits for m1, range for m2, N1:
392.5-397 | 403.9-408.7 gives -0.28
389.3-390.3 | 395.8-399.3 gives -0.61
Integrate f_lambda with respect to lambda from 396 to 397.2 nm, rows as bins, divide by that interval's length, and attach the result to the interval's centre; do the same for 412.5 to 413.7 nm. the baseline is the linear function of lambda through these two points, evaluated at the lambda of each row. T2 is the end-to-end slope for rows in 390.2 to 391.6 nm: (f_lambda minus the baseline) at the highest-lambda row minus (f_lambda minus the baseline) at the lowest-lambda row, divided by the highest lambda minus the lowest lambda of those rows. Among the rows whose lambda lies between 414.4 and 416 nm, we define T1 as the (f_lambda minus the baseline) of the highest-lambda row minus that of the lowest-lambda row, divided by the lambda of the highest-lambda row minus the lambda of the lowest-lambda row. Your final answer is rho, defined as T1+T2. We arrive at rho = 0.0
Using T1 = -0.05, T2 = 0.05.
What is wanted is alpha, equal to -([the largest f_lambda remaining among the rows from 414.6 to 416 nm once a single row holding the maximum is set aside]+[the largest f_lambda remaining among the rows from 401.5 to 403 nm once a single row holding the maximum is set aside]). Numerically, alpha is -4.9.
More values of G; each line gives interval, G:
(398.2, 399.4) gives -0.008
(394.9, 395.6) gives -0.004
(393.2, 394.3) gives -0.128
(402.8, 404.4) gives -0.006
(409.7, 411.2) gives -0.114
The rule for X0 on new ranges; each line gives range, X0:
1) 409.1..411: 27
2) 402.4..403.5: 33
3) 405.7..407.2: 44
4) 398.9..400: 28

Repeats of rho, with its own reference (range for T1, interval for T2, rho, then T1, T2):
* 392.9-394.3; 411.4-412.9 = 0.3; 0.23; 0.06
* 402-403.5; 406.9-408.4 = -0.2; -0.10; -0.10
